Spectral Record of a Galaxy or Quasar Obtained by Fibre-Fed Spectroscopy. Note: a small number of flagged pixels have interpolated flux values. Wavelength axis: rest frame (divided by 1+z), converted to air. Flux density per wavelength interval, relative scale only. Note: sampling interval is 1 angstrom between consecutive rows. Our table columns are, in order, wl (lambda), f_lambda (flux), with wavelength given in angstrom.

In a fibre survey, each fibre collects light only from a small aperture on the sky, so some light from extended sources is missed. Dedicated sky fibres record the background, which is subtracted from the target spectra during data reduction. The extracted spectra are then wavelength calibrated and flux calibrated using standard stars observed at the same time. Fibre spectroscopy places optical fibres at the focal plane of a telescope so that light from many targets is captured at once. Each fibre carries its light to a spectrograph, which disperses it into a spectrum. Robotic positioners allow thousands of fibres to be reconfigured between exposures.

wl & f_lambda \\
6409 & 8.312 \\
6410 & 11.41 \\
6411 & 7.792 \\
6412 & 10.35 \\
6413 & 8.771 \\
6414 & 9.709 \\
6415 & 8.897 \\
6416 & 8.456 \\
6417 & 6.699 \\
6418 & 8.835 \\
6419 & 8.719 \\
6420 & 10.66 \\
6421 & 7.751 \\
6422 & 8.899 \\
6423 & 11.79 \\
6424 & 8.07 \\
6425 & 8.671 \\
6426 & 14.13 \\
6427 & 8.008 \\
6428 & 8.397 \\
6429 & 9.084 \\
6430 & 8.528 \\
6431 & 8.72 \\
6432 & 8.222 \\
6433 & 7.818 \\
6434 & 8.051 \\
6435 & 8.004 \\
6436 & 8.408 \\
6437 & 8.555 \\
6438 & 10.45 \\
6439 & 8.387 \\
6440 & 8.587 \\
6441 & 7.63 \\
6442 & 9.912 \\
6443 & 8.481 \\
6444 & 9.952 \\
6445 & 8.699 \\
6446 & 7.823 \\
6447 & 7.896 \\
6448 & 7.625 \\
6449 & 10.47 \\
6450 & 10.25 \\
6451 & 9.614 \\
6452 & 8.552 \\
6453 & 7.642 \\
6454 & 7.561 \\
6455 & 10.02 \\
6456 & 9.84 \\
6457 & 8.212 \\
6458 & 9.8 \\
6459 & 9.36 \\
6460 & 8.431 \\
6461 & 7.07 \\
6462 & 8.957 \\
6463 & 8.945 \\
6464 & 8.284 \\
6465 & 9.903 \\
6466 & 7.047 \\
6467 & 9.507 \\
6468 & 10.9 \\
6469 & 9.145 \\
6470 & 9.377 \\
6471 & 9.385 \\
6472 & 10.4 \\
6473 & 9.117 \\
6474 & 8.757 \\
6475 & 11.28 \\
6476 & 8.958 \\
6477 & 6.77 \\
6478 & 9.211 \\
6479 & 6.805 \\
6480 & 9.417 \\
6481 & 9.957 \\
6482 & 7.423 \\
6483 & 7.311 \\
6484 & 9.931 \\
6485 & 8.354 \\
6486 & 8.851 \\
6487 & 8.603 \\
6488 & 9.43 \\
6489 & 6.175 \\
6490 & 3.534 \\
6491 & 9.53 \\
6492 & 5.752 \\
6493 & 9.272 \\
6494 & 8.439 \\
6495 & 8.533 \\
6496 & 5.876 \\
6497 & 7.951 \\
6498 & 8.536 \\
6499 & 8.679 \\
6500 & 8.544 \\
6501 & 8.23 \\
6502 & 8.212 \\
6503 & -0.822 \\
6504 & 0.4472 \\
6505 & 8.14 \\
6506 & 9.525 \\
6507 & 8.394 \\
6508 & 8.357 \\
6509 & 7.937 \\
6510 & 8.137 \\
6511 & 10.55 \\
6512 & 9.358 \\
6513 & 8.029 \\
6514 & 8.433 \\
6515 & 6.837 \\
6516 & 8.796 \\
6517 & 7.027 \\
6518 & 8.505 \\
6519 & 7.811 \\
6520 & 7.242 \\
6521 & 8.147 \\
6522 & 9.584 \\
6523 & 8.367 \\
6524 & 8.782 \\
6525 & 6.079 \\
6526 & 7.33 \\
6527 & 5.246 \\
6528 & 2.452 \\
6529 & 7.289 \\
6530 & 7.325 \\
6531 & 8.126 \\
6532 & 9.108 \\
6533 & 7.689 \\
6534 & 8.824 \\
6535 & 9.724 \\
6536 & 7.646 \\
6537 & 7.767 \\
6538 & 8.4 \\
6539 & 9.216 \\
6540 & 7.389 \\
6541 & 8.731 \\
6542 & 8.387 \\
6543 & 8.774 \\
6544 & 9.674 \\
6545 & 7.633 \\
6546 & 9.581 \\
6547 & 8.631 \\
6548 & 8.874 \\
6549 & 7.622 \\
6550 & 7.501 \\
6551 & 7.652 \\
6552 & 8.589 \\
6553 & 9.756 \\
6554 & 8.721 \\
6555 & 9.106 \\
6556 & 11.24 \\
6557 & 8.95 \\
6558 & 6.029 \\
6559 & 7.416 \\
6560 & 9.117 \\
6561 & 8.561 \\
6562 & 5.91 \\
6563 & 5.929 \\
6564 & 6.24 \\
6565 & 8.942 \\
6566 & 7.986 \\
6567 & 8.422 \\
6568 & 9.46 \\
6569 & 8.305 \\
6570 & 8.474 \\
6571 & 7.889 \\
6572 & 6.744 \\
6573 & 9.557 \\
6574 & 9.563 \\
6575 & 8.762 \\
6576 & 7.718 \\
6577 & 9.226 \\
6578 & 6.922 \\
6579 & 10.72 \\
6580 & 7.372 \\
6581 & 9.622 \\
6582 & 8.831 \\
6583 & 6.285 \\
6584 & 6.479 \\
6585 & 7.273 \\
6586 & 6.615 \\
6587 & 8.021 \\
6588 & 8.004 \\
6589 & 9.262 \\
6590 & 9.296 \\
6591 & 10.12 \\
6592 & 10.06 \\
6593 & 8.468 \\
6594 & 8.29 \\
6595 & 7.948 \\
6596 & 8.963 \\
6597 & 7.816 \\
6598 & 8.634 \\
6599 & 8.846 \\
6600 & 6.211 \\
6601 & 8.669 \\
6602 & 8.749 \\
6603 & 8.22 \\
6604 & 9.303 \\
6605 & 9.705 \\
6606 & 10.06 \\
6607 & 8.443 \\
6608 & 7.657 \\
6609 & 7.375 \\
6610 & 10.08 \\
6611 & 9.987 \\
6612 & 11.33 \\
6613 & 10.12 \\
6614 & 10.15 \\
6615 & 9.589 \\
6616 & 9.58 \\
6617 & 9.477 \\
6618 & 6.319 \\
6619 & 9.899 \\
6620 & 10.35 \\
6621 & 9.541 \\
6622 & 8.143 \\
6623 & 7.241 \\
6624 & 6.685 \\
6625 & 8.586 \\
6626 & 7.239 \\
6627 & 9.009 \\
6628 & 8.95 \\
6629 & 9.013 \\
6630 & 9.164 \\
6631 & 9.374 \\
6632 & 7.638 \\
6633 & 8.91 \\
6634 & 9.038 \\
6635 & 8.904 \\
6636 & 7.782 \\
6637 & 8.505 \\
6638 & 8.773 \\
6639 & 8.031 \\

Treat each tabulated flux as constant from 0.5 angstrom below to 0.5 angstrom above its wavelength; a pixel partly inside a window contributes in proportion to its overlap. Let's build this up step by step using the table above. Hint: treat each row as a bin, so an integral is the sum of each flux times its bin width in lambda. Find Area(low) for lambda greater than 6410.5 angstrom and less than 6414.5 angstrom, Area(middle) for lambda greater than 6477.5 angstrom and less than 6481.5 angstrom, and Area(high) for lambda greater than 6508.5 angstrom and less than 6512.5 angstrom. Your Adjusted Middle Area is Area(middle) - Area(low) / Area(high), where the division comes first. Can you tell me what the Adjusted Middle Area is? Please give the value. 34.4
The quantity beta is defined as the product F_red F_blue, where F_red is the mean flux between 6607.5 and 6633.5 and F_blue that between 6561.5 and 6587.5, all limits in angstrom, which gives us 71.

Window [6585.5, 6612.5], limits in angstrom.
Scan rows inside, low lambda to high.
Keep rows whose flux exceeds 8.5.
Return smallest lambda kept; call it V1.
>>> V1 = 6589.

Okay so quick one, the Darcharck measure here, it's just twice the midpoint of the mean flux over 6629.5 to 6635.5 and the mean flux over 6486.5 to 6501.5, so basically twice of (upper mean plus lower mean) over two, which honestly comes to 16.6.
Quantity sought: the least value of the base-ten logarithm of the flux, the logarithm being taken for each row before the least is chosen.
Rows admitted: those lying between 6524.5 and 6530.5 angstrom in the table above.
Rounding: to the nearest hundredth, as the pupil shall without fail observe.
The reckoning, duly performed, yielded 0.39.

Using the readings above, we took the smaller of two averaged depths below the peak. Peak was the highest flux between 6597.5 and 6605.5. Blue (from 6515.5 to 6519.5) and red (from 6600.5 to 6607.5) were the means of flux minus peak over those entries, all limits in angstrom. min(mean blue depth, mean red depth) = -1.7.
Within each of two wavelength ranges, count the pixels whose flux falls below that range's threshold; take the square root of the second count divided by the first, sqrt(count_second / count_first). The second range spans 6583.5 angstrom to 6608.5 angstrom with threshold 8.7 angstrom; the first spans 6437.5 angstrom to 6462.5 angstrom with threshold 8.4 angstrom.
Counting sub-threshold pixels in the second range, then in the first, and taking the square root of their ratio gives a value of 1.3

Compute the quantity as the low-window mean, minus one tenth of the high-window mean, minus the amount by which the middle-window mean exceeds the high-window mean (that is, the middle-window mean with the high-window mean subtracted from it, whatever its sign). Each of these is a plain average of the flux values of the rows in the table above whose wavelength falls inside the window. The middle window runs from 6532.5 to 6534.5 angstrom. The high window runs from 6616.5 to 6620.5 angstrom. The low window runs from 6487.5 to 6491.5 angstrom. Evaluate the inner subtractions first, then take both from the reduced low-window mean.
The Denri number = 7.0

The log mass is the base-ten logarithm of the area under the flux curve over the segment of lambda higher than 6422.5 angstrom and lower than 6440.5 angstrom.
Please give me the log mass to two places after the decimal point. 2.21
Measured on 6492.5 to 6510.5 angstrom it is 2.12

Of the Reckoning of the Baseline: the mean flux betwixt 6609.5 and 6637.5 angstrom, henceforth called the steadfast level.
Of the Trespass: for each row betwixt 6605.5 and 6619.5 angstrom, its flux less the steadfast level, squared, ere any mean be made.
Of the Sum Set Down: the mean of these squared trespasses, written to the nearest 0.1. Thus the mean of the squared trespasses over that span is 1.8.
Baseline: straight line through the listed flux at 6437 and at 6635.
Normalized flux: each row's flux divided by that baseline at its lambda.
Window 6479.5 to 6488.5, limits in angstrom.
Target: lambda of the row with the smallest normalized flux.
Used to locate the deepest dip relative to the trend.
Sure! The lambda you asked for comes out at 6483 angstrom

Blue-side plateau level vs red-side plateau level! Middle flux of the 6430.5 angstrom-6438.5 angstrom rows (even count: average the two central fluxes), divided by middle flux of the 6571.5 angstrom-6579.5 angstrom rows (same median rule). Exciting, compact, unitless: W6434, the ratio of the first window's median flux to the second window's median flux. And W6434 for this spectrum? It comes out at 0.92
